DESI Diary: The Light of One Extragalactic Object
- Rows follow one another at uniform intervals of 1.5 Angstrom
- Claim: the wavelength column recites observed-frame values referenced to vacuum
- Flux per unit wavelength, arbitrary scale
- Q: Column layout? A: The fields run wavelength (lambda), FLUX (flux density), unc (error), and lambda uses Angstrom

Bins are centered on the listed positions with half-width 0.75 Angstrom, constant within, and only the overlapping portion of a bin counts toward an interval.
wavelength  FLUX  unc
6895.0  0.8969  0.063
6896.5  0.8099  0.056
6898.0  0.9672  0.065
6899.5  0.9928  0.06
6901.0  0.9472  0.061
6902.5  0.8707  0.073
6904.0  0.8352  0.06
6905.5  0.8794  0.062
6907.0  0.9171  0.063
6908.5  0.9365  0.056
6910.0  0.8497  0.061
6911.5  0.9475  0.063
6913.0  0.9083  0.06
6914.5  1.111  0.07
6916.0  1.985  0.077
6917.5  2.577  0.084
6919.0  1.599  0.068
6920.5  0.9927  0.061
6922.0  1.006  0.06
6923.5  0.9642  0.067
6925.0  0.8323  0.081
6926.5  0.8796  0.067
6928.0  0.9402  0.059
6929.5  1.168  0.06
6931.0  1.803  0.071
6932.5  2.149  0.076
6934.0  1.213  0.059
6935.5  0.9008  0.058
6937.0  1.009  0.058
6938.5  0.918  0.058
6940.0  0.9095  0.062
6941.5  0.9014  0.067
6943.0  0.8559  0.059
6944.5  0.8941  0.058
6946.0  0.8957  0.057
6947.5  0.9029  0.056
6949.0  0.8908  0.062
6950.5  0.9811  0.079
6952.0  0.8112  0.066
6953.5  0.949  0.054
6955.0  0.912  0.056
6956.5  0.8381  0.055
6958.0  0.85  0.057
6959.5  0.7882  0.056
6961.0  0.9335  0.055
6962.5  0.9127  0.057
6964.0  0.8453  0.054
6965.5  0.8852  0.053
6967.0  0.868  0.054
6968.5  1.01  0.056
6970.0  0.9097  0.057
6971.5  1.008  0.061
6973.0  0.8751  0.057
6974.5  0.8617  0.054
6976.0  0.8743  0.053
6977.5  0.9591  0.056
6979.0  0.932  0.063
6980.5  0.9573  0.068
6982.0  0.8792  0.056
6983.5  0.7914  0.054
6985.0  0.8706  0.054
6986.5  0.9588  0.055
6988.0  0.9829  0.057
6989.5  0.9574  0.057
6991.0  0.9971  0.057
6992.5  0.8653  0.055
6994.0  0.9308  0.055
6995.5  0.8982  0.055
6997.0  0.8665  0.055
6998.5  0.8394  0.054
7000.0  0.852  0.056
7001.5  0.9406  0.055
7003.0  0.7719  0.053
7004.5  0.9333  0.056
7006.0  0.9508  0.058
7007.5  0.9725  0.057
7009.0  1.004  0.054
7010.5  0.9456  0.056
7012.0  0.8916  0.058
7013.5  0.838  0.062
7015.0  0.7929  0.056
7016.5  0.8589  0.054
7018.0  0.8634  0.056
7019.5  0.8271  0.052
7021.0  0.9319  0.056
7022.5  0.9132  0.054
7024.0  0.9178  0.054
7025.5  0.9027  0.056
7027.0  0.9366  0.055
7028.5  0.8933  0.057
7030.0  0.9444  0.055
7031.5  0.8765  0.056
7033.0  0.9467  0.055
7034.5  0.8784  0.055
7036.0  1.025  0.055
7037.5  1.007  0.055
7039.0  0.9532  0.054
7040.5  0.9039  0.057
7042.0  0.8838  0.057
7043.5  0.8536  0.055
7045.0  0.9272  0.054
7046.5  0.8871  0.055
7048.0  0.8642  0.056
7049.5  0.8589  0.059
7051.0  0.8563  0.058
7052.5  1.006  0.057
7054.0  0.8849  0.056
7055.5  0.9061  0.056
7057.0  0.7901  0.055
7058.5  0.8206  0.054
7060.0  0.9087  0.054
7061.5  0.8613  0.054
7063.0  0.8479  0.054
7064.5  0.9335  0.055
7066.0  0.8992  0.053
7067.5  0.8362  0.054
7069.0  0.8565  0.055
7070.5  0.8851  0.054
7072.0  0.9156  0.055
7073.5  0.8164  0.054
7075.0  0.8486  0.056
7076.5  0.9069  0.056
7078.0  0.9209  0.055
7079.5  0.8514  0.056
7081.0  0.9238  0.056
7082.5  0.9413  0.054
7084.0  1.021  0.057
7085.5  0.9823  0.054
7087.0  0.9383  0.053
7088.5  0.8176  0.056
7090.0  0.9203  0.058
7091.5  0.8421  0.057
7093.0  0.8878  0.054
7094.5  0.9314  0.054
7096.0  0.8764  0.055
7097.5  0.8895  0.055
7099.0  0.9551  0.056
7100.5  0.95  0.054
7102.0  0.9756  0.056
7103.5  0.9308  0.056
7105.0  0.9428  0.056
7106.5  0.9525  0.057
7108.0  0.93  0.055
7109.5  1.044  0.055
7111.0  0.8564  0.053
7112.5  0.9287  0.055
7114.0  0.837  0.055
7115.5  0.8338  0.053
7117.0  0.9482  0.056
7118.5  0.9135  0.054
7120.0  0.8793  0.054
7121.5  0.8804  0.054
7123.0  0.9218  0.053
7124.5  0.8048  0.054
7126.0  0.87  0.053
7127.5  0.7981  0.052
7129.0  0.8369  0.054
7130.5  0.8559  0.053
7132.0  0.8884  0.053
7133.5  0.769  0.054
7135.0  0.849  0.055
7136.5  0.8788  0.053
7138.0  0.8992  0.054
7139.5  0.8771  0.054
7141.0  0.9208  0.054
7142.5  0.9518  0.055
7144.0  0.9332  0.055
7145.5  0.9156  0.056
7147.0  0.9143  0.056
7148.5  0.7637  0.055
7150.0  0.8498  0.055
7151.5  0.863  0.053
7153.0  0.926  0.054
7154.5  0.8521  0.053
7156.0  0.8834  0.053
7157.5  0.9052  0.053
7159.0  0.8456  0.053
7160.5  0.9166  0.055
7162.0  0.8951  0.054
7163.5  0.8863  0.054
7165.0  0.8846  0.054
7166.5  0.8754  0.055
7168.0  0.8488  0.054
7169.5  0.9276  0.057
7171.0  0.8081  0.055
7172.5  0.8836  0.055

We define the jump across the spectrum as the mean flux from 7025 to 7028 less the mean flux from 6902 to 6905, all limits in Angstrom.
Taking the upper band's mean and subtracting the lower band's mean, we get 0.07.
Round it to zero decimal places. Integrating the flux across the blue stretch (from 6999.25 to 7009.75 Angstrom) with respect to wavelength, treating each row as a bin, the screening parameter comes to 10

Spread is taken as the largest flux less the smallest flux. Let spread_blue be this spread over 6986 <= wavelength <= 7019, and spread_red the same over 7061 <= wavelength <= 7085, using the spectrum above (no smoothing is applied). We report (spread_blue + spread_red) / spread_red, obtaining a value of 2.1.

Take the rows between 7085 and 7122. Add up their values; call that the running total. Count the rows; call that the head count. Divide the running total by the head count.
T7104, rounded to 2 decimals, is 0.91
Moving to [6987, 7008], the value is 0.91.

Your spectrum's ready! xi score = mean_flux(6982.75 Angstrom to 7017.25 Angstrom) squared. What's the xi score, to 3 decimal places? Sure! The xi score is 0.811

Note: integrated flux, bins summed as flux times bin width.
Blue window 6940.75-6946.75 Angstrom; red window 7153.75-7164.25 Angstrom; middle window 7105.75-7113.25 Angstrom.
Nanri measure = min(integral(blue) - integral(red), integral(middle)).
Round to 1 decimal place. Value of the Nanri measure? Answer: -4.0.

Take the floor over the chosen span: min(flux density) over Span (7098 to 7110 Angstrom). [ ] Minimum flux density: 0.93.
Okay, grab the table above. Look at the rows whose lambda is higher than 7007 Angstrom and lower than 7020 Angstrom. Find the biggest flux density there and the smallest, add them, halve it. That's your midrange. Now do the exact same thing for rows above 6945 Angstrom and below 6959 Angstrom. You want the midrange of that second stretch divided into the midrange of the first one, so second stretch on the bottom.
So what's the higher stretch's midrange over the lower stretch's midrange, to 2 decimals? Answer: 1.00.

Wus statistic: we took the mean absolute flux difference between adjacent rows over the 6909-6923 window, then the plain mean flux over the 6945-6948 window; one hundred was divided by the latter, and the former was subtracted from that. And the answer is 111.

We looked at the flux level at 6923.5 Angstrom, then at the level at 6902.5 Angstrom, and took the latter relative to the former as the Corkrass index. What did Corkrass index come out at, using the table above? 0.90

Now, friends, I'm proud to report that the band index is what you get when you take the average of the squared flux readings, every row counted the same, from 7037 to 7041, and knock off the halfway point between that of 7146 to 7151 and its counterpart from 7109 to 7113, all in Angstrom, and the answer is 0.11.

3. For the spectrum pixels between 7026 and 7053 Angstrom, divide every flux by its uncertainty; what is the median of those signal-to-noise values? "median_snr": 16.05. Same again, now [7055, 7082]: 16.07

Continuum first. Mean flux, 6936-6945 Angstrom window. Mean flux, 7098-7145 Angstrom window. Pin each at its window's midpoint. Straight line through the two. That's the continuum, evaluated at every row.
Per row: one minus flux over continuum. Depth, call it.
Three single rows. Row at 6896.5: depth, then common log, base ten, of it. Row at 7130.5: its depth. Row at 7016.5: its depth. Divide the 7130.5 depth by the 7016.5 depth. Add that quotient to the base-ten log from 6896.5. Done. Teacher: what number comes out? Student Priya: -0.1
